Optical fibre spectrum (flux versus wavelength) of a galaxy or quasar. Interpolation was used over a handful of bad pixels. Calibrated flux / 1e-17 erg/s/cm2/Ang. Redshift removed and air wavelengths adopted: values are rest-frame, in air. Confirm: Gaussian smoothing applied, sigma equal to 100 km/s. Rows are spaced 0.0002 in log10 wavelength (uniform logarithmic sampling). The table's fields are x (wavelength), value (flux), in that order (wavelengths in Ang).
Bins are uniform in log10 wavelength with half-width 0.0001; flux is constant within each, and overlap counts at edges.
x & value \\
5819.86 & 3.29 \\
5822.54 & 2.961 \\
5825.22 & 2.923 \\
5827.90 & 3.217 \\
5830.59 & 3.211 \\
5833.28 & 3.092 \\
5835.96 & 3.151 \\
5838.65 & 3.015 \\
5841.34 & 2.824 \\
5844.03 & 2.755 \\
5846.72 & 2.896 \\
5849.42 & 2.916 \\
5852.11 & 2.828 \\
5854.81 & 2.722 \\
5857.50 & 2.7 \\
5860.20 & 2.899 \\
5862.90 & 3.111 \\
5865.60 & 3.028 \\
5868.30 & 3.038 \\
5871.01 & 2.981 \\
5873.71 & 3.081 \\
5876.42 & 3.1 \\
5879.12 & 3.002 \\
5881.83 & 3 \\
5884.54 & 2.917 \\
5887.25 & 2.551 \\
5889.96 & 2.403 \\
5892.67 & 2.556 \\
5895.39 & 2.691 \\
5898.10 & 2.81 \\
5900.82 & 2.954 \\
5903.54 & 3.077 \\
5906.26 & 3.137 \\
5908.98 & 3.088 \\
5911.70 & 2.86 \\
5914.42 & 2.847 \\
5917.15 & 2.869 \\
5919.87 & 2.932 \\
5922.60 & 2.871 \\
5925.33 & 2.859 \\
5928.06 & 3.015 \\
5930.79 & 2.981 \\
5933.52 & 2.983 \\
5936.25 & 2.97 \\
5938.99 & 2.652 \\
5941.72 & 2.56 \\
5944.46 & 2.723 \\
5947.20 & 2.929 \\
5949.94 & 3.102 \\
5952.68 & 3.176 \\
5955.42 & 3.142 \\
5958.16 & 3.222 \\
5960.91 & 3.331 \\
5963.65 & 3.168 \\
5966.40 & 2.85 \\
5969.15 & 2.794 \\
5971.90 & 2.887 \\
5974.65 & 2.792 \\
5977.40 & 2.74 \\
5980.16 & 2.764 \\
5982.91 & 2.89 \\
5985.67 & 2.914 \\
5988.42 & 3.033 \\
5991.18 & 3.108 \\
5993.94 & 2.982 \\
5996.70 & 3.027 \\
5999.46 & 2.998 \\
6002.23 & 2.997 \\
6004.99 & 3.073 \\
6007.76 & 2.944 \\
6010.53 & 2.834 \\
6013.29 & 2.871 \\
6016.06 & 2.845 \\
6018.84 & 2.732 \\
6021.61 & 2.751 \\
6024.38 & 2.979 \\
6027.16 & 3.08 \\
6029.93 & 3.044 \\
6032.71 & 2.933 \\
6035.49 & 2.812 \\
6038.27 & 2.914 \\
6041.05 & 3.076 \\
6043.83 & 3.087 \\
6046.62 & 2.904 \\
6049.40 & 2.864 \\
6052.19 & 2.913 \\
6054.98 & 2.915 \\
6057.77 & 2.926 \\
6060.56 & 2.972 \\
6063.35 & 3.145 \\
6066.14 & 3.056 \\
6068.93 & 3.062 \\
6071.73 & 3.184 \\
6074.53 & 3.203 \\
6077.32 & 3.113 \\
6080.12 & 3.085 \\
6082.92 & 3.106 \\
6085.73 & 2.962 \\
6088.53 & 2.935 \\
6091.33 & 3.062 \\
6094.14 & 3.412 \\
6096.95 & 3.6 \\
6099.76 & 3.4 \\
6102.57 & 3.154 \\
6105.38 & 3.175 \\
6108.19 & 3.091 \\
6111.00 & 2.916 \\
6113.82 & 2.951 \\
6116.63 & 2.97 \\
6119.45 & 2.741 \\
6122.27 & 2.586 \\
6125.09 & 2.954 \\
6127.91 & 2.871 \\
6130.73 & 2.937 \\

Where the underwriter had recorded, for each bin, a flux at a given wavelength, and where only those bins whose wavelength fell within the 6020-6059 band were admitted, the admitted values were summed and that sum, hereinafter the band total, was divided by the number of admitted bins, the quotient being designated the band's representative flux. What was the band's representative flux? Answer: 2.94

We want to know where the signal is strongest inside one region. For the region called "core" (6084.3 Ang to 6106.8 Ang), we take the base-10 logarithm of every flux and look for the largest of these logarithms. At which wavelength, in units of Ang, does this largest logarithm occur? 6096.95 Ang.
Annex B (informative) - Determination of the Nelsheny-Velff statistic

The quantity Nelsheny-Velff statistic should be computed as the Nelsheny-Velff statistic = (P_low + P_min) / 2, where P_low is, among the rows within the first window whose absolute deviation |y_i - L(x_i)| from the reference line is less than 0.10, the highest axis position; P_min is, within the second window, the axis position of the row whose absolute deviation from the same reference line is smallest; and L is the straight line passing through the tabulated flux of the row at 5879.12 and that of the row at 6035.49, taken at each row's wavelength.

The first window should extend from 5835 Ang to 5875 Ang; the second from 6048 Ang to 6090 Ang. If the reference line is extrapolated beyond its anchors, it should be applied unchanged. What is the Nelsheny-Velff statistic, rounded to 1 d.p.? 5961.6 Ang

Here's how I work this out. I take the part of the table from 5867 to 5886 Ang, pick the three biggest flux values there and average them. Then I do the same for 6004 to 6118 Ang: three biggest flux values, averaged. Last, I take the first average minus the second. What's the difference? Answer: -0.40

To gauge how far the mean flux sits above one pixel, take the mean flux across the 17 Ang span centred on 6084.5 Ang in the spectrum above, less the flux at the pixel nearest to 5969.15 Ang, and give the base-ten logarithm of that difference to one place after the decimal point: -0.6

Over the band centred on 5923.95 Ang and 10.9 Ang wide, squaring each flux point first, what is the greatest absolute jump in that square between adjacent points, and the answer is 0.92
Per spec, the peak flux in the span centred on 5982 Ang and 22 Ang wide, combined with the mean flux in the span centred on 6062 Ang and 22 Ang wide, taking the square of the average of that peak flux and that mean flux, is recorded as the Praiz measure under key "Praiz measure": 9.4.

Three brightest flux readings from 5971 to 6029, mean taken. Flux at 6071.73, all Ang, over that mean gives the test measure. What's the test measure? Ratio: 1.03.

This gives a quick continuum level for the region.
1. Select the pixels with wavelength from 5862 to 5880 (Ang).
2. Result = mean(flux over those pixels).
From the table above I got 3.05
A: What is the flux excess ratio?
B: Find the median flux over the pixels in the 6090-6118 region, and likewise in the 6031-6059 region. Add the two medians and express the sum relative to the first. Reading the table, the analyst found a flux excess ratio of 1.93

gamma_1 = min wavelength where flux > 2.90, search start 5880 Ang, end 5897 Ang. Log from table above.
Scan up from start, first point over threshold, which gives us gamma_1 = 5881.83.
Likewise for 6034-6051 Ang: 6038.27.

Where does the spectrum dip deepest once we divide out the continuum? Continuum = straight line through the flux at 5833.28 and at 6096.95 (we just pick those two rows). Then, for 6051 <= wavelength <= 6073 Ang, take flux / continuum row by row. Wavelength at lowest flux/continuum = 6054.98 Ang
